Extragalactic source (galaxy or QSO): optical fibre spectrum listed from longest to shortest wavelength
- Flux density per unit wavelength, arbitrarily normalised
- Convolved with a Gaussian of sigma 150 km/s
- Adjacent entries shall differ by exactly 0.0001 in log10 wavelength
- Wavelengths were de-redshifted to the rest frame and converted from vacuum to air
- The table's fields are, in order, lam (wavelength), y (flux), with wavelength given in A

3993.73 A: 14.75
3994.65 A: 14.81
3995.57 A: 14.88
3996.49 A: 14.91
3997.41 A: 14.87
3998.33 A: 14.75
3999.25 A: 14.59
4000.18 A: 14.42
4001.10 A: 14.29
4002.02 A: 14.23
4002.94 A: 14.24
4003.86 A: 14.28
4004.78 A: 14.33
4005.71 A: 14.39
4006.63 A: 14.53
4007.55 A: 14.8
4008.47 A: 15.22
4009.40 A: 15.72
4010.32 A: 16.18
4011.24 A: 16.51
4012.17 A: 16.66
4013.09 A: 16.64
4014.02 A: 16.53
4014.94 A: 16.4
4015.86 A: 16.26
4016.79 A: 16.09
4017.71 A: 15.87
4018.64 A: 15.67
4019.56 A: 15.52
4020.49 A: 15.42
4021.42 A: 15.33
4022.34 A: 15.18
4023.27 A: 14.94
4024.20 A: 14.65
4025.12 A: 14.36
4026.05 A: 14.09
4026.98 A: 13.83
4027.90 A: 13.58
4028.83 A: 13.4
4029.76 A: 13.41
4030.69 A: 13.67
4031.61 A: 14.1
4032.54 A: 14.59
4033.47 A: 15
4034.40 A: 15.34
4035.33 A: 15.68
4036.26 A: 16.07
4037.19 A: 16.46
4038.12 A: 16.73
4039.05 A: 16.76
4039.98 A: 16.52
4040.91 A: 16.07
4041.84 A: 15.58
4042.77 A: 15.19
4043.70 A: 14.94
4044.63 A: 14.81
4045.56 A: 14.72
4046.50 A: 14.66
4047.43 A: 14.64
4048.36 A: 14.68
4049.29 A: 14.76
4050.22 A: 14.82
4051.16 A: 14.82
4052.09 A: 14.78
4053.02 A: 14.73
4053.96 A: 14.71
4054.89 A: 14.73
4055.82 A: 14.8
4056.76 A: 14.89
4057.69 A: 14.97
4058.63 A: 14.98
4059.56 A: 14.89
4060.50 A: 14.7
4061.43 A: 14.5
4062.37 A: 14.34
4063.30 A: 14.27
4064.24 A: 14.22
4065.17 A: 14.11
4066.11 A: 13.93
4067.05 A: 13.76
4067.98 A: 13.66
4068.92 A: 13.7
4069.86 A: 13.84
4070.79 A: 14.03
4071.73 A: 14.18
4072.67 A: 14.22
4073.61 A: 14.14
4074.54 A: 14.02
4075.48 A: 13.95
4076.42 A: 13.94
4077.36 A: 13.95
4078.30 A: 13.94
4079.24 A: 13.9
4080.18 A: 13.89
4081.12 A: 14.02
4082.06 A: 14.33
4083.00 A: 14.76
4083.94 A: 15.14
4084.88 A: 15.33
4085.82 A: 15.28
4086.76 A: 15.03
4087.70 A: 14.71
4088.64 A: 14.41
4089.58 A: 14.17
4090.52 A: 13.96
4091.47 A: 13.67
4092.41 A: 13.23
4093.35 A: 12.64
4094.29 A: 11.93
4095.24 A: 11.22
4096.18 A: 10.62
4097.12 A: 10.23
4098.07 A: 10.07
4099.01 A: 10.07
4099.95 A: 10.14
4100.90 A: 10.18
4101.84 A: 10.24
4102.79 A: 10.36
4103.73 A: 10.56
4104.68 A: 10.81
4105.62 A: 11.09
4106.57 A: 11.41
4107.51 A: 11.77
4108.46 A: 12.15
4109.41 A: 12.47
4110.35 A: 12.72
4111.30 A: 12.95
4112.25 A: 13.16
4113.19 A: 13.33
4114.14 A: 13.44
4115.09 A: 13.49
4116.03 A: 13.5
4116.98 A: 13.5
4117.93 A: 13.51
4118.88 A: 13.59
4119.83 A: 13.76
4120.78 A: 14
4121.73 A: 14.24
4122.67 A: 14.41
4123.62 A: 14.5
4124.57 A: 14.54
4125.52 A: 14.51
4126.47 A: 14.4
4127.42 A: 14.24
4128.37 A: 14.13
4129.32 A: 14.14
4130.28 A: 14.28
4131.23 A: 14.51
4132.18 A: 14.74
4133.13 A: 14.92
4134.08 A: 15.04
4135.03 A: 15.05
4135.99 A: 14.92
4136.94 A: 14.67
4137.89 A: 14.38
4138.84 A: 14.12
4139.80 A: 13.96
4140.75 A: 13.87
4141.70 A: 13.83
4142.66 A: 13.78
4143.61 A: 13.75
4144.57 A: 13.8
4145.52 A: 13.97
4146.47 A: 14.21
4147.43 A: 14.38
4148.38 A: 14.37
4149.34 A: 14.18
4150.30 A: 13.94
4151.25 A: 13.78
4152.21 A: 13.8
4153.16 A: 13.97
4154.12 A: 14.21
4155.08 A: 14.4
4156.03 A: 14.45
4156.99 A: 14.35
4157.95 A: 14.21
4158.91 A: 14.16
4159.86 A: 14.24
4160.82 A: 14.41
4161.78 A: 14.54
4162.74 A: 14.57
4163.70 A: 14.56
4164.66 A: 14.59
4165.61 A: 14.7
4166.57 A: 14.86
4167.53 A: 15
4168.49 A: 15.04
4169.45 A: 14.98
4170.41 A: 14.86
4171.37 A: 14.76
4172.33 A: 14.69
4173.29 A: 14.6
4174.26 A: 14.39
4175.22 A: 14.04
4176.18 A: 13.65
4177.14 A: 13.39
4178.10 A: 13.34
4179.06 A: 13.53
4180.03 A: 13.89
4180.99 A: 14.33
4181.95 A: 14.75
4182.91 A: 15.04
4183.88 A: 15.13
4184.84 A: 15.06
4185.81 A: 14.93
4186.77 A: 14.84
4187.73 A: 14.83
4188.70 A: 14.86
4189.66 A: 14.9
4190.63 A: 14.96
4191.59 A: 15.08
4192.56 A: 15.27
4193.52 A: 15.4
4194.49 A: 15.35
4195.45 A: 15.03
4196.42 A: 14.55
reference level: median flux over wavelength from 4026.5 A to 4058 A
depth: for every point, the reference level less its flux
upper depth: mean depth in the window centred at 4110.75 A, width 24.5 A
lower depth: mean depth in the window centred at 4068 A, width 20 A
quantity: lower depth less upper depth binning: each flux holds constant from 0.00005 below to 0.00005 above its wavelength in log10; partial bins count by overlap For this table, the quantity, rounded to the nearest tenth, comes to -1.8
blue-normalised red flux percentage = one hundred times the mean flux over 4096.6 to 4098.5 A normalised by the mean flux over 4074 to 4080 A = 73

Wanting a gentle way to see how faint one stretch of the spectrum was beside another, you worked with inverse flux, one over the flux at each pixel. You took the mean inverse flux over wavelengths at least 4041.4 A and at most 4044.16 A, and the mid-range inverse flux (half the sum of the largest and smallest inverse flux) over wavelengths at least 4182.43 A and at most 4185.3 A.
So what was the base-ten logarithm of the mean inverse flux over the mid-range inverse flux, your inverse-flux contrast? -0.004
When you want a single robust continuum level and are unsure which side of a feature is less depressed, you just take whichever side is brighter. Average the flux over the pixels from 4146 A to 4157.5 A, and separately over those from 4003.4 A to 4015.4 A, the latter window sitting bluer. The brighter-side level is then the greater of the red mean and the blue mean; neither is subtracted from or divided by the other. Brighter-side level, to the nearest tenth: 15.6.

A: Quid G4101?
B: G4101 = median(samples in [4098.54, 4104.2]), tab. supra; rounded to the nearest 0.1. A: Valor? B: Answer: 10.2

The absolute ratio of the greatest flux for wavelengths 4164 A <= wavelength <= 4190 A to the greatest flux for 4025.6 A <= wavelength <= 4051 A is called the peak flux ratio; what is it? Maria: 0.90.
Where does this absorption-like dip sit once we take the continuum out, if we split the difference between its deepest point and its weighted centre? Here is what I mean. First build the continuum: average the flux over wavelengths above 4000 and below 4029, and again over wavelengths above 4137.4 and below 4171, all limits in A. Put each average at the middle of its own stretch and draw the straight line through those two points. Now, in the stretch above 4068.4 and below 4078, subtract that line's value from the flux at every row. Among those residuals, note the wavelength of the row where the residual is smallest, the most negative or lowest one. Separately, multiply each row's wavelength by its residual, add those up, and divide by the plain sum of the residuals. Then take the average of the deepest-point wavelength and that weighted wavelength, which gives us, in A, 4070.9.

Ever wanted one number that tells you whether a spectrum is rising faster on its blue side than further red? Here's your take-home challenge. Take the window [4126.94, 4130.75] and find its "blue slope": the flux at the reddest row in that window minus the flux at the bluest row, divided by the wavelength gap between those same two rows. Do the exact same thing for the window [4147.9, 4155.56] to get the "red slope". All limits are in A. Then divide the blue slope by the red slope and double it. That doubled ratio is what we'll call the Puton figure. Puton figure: 6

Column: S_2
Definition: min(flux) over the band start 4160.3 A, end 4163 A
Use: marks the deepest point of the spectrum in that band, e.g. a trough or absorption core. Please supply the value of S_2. 14.41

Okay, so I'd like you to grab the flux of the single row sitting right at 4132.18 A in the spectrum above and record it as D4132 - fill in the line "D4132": 14.74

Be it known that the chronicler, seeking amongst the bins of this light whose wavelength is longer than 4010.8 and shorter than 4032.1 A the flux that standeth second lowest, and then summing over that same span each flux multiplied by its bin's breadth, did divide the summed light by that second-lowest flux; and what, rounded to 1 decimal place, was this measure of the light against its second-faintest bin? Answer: 24.0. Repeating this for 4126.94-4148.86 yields 22.8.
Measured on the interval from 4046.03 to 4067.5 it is 22.5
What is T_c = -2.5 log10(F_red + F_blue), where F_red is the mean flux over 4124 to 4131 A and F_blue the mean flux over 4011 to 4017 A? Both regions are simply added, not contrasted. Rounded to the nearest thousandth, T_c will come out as -3.720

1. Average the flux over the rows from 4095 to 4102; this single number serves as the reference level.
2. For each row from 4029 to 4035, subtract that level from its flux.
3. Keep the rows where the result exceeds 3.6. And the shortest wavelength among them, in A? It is 4031.61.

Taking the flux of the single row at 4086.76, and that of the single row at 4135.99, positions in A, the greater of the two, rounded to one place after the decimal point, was 15.0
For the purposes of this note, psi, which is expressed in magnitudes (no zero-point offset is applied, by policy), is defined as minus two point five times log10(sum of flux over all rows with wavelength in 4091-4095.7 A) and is -4.49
